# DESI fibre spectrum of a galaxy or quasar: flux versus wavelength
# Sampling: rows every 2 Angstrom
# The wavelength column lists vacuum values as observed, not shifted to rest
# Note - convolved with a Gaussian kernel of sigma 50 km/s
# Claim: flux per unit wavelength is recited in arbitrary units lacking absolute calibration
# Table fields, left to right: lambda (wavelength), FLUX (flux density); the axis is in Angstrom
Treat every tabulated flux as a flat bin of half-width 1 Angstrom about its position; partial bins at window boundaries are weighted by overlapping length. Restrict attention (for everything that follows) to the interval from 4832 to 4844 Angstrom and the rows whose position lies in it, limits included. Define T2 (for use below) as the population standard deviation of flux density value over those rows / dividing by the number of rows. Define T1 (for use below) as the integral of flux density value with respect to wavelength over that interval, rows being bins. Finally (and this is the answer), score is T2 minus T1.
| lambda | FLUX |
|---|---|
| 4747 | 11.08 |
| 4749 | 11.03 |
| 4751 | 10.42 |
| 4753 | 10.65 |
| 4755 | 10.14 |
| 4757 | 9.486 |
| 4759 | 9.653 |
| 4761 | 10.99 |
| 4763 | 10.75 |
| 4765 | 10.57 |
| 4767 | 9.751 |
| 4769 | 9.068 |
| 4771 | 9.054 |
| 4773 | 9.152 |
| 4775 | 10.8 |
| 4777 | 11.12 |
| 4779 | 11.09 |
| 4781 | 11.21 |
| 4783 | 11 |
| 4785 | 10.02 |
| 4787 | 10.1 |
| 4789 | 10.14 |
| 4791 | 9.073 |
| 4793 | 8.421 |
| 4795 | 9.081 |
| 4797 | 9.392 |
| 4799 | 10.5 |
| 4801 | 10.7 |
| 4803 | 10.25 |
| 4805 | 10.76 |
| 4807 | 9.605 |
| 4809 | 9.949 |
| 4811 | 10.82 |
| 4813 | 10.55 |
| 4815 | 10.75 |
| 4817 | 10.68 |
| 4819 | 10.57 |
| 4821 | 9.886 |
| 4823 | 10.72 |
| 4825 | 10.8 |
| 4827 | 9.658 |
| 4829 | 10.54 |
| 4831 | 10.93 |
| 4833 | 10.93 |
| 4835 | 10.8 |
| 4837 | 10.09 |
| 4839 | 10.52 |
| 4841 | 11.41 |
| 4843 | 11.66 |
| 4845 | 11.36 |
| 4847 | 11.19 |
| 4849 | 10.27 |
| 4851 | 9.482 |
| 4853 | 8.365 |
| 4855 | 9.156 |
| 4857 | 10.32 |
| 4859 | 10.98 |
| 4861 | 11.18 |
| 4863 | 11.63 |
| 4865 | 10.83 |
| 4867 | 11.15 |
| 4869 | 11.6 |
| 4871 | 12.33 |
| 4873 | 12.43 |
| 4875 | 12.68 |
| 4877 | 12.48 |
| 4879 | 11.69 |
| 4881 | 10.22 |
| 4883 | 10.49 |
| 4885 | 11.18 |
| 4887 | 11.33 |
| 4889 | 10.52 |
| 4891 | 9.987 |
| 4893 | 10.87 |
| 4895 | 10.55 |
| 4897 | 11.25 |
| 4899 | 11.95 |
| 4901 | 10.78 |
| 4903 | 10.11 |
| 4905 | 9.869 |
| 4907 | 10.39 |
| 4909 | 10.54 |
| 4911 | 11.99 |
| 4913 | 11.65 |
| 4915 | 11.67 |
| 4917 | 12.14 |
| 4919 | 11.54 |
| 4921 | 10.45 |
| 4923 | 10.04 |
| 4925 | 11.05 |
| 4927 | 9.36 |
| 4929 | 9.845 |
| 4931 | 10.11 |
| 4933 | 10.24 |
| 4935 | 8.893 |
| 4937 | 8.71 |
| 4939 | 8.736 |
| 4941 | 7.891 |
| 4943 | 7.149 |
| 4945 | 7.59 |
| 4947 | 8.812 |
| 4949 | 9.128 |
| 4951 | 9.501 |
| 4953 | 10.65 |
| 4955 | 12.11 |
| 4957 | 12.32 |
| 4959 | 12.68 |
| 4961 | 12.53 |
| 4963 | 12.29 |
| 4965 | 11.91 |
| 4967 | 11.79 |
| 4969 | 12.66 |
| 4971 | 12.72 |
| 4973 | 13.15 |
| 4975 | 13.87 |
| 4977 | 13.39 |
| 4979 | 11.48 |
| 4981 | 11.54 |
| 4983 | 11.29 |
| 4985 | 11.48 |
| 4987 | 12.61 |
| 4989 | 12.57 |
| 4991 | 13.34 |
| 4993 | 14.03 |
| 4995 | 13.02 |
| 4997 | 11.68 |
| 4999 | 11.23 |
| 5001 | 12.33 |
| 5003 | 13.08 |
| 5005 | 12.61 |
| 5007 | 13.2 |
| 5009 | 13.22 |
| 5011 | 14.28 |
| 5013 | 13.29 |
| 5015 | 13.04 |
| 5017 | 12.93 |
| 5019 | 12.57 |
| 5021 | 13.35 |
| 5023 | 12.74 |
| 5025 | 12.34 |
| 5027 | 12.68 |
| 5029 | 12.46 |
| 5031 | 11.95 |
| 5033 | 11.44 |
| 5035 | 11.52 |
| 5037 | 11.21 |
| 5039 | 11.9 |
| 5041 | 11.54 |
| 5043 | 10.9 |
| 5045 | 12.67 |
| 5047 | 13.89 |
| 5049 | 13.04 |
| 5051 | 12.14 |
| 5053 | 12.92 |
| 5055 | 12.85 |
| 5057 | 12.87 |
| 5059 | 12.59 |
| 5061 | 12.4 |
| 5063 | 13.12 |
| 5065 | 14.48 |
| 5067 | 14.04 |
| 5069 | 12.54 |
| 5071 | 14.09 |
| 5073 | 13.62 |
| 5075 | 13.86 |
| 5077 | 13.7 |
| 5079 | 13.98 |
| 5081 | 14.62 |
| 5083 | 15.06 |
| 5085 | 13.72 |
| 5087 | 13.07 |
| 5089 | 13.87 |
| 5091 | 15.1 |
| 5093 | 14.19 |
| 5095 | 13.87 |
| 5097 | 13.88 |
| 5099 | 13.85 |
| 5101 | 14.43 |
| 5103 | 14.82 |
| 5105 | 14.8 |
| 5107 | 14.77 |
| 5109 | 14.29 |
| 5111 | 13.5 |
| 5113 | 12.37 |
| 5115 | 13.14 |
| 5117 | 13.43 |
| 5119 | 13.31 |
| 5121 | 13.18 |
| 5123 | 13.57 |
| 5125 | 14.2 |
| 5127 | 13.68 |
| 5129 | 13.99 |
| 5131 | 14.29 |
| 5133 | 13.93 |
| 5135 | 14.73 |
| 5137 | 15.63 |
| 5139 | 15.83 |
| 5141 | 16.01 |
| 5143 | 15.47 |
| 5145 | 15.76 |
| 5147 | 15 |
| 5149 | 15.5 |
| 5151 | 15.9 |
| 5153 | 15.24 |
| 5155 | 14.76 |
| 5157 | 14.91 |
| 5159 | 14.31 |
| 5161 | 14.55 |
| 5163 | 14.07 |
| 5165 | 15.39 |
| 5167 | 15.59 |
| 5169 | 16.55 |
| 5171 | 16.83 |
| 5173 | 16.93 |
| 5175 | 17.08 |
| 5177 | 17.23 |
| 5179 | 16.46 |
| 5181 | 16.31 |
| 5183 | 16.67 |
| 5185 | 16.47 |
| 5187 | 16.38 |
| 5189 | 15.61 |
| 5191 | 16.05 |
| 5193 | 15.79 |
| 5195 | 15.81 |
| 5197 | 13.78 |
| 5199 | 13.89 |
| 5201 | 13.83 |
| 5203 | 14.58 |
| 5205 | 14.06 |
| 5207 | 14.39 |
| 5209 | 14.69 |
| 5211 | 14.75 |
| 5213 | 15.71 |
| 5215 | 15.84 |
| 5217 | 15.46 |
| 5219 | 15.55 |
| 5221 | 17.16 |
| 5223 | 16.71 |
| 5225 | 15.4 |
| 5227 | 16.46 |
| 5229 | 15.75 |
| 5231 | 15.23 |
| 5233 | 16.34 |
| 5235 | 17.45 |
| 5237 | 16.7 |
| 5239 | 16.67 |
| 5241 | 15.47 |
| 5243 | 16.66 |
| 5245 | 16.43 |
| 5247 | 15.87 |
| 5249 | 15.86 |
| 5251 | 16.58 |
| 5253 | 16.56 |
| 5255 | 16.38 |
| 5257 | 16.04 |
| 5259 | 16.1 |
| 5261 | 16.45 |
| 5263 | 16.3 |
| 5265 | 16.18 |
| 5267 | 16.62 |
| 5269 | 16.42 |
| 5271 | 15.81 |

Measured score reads -130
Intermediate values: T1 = 131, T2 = 0.52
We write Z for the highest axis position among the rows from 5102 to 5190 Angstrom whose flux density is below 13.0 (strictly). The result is 5113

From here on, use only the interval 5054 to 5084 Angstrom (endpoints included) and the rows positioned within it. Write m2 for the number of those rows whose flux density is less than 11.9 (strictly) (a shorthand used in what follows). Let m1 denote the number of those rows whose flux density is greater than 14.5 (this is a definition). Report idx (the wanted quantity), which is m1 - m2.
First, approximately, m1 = 2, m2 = 0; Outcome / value 2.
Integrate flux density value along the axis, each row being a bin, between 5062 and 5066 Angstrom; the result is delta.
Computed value 55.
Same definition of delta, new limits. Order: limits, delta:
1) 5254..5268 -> 228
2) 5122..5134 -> 167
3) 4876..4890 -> 156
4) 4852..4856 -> 35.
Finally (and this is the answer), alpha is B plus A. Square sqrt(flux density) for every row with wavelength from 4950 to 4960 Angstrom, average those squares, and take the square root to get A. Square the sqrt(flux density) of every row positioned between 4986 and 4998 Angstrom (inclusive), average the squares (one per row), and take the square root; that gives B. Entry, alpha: 7.0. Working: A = 3.4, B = 3.6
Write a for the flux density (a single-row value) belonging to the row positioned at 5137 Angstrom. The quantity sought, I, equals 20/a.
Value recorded 1.3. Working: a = 15.63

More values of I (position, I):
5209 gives 1.4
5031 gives 1.7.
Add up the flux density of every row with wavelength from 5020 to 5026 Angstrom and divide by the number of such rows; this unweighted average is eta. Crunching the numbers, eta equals 13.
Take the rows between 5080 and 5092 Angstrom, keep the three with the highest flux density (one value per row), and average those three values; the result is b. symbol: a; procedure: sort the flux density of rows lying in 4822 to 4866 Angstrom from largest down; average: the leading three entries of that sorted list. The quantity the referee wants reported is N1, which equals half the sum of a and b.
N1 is 13.2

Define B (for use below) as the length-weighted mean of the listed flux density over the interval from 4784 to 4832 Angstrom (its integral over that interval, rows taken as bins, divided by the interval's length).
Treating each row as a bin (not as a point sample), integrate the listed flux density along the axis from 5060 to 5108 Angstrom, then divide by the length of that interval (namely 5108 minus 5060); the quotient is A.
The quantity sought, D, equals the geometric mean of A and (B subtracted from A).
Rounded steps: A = 14.0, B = 10.2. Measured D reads 7.32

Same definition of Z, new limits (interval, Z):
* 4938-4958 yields 4957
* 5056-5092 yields 5069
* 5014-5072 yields 5069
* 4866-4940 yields 4939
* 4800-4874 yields 4873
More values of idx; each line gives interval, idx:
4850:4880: -11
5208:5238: 15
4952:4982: -4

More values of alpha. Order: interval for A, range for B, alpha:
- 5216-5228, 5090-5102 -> 7.8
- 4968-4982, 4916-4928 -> 6.8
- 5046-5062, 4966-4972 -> 7.1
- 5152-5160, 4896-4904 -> 7.2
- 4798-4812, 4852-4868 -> 6.5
